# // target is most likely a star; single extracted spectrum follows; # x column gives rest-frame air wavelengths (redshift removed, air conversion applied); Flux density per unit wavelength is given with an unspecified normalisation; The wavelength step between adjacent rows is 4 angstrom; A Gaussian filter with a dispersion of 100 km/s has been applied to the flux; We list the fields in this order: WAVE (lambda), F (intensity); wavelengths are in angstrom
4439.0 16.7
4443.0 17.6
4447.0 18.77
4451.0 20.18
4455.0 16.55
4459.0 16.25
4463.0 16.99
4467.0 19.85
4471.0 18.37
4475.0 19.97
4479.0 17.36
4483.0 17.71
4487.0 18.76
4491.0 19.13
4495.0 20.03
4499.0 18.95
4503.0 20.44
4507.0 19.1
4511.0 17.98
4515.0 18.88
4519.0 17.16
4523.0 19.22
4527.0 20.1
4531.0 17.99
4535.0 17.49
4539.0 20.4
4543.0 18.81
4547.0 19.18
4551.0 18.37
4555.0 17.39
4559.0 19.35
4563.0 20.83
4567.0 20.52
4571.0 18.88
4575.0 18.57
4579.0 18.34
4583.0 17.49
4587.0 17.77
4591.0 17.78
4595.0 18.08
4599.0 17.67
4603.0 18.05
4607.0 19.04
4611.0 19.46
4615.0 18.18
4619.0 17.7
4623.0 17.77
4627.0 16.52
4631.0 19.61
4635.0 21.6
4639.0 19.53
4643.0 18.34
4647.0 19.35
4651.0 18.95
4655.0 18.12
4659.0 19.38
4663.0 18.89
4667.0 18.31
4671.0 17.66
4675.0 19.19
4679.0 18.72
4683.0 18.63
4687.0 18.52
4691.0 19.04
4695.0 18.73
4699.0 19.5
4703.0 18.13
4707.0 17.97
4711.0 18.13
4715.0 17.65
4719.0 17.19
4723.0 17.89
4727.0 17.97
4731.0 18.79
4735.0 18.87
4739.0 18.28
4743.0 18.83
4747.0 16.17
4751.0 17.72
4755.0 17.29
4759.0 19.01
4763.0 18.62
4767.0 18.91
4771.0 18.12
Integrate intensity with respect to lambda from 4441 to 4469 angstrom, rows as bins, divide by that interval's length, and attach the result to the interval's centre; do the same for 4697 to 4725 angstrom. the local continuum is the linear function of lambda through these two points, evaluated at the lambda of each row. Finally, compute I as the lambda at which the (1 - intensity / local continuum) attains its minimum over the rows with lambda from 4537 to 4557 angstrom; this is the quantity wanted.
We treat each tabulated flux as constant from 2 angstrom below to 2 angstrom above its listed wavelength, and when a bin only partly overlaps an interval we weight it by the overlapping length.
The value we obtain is 4539.0 angstrom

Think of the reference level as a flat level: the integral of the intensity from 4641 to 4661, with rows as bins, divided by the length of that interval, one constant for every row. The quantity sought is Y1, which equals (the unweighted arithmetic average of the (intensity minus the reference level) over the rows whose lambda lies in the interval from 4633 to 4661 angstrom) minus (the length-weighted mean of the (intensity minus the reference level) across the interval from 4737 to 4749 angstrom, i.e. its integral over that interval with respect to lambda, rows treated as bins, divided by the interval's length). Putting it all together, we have 1.6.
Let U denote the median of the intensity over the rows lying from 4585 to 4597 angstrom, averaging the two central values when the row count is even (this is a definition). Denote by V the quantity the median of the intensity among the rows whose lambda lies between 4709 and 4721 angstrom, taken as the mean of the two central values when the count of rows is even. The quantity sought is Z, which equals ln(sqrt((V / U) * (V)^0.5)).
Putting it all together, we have 0.71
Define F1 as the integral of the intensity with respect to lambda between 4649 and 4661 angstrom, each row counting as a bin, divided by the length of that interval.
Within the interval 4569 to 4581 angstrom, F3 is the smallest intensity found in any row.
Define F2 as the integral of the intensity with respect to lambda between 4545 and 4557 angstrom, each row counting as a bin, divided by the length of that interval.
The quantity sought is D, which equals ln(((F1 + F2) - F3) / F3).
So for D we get 0.02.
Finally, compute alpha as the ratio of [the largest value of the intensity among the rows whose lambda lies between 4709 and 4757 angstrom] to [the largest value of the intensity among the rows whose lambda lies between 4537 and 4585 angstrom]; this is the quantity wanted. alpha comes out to 0.91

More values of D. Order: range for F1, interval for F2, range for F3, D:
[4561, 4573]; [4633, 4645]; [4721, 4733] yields 0.21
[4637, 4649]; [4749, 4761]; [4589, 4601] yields 0.09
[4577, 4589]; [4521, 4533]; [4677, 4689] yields 0.00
